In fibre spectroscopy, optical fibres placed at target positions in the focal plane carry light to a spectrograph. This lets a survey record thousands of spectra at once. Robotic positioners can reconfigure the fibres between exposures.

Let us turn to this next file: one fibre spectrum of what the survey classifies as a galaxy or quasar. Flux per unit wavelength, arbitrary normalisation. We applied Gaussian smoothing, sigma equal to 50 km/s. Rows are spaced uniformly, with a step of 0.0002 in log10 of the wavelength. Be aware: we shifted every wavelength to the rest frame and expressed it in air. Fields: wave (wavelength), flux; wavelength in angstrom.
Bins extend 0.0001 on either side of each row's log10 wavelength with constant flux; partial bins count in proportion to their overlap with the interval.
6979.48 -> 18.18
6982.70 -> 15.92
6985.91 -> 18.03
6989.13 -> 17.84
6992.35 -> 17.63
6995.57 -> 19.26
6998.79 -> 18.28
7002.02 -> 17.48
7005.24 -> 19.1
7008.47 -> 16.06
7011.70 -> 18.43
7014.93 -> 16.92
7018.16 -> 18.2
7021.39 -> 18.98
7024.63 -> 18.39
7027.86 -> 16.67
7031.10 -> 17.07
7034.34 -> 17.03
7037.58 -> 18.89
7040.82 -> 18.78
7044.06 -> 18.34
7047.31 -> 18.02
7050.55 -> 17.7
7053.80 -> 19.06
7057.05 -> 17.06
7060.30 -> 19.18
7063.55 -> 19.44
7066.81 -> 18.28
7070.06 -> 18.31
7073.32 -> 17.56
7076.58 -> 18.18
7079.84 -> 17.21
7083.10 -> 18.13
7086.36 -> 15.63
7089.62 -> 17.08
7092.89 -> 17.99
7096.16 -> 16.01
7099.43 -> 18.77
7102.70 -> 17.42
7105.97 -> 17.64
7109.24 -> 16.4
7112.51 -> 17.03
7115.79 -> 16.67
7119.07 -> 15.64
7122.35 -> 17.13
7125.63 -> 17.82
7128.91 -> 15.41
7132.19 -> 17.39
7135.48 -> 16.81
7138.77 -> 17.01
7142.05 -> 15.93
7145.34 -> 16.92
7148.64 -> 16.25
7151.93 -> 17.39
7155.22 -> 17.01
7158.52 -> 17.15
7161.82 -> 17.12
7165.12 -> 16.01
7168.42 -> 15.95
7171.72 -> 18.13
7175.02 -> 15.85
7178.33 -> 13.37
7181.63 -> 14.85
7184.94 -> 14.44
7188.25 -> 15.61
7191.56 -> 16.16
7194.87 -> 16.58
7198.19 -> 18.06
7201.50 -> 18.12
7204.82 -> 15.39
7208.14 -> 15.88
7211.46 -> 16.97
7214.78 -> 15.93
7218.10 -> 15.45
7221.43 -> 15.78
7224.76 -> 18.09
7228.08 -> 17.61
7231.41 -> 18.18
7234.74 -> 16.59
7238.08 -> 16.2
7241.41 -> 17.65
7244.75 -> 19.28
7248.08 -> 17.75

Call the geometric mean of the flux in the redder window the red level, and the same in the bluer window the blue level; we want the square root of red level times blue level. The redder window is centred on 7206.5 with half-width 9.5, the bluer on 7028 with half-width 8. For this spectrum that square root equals 17.1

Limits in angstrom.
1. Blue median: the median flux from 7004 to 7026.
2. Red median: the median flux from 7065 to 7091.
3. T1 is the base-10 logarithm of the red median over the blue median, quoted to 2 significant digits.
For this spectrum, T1 -0.013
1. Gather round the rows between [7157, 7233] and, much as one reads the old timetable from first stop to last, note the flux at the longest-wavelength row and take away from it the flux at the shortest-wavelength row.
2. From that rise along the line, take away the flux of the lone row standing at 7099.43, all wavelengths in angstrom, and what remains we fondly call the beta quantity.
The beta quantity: -17.7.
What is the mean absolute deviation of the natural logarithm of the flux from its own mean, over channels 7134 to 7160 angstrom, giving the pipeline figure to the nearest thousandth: 0.022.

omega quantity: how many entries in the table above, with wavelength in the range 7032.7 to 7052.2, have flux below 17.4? 1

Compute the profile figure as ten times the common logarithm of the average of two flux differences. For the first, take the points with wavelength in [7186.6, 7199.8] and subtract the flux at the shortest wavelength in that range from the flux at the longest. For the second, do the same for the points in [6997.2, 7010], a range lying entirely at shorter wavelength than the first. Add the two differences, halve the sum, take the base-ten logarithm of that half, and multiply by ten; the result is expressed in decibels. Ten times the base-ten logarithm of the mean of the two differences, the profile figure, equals -9.4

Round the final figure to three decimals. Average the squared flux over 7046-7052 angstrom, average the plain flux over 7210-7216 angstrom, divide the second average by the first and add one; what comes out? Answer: 1.052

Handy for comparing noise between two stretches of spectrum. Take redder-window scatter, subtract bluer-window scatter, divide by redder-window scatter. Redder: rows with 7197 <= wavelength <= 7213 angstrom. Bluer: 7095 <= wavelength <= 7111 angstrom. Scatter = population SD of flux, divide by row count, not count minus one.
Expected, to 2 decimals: 0.12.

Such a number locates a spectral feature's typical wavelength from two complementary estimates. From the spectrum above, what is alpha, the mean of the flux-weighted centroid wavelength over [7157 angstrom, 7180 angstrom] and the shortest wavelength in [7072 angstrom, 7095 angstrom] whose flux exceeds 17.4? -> 7120.7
